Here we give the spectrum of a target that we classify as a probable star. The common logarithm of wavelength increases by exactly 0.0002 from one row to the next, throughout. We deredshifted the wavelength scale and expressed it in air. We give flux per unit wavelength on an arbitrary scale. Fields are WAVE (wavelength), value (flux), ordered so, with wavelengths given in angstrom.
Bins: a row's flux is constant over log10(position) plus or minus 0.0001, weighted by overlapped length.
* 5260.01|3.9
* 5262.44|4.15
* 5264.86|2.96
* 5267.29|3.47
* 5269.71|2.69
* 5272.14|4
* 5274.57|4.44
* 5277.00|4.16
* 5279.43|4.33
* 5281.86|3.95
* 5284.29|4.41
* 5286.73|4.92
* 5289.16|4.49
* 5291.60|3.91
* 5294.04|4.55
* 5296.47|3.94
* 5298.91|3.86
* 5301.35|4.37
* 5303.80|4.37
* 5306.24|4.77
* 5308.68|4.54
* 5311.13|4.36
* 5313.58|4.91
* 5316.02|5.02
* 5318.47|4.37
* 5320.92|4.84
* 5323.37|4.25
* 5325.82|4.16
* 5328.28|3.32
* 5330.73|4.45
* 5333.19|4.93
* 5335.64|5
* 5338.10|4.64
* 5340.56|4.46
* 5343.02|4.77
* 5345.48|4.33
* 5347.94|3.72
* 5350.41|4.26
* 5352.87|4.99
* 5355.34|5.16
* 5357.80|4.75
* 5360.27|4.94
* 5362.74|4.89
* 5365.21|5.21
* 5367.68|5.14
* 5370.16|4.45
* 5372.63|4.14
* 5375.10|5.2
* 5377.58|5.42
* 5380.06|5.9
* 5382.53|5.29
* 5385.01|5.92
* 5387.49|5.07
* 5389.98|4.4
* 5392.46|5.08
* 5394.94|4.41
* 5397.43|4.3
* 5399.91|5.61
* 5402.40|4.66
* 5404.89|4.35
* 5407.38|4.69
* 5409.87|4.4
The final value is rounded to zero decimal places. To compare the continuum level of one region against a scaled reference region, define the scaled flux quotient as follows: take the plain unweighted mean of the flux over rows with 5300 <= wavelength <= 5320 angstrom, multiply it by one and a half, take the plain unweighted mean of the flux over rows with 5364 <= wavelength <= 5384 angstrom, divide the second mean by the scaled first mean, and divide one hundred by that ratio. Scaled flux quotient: 135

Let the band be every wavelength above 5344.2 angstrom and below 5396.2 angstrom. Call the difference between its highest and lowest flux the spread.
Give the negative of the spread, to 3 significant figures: -2.20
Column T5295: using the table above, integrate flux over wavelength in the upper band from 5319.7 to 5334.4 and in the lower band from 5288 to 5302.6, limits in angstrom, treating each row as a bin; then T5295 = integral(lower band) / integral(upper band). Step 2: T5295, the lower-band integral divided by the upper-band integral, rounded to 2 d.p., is 0.96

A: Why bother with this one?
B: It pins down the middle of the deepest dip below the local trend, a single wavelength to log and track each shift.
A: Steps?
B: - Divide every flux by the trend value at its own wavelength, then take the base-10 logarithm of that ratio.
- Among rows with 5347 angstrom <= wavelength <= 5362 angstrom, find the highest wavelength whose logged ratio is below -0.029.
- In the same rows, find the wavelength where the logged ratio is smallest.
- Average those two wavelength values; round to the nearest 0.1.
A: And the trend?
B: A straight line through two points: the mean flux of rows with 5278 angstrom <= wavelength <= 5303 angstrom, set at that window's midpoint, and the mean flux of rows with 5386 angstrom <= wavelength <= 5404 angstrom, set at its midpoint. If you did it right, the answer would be 5349.2 angstrom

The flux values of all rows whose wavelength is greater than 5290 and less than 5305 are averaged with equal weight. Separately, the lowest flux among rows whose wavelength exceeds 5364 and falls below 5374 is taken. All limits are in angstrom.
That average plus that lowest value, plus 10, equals 18.3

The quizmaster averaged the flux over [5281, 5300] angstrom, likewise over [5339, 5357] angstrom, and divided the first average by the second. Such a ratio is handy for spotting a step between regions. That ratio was 0.940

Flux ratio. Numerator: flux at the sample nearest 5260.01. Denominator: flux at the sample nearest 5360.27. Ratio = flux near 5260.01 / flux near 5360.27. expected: 0.79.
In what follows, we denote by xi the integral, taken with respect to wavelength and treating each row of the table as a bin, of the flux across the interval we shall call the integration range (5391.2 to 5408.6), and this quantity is 82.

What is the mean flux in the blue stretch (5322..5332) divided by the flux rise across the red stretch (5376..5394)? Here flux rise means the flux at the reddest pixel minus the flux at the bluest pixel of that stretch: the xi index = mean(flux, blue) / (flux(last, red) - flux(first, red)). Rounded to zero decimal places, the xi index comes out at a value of -12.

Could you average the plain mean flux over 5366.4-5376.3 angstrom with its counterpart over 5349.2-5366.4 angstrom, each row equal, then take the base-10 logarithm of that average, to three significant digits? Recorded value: 0.682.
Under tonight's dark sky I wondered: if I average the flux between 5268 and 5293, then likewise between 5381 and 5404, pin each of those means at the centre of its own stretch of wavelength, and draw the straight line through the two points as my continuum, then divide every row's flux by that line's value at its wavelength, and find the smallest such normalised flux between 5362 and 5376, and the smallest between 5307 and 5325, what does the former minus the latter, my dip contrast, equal -0.10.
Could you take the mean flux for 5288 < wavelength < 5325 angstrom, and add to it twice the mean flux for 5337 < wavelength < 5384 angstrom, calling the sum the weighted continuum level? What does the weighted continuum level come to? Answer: 14.1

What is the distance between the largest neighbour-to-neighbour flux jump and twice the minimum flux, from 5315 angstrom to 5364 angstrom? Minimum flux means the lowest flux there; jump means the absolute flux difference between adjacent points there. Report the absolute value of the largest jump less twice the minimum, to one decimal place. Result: 5.5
